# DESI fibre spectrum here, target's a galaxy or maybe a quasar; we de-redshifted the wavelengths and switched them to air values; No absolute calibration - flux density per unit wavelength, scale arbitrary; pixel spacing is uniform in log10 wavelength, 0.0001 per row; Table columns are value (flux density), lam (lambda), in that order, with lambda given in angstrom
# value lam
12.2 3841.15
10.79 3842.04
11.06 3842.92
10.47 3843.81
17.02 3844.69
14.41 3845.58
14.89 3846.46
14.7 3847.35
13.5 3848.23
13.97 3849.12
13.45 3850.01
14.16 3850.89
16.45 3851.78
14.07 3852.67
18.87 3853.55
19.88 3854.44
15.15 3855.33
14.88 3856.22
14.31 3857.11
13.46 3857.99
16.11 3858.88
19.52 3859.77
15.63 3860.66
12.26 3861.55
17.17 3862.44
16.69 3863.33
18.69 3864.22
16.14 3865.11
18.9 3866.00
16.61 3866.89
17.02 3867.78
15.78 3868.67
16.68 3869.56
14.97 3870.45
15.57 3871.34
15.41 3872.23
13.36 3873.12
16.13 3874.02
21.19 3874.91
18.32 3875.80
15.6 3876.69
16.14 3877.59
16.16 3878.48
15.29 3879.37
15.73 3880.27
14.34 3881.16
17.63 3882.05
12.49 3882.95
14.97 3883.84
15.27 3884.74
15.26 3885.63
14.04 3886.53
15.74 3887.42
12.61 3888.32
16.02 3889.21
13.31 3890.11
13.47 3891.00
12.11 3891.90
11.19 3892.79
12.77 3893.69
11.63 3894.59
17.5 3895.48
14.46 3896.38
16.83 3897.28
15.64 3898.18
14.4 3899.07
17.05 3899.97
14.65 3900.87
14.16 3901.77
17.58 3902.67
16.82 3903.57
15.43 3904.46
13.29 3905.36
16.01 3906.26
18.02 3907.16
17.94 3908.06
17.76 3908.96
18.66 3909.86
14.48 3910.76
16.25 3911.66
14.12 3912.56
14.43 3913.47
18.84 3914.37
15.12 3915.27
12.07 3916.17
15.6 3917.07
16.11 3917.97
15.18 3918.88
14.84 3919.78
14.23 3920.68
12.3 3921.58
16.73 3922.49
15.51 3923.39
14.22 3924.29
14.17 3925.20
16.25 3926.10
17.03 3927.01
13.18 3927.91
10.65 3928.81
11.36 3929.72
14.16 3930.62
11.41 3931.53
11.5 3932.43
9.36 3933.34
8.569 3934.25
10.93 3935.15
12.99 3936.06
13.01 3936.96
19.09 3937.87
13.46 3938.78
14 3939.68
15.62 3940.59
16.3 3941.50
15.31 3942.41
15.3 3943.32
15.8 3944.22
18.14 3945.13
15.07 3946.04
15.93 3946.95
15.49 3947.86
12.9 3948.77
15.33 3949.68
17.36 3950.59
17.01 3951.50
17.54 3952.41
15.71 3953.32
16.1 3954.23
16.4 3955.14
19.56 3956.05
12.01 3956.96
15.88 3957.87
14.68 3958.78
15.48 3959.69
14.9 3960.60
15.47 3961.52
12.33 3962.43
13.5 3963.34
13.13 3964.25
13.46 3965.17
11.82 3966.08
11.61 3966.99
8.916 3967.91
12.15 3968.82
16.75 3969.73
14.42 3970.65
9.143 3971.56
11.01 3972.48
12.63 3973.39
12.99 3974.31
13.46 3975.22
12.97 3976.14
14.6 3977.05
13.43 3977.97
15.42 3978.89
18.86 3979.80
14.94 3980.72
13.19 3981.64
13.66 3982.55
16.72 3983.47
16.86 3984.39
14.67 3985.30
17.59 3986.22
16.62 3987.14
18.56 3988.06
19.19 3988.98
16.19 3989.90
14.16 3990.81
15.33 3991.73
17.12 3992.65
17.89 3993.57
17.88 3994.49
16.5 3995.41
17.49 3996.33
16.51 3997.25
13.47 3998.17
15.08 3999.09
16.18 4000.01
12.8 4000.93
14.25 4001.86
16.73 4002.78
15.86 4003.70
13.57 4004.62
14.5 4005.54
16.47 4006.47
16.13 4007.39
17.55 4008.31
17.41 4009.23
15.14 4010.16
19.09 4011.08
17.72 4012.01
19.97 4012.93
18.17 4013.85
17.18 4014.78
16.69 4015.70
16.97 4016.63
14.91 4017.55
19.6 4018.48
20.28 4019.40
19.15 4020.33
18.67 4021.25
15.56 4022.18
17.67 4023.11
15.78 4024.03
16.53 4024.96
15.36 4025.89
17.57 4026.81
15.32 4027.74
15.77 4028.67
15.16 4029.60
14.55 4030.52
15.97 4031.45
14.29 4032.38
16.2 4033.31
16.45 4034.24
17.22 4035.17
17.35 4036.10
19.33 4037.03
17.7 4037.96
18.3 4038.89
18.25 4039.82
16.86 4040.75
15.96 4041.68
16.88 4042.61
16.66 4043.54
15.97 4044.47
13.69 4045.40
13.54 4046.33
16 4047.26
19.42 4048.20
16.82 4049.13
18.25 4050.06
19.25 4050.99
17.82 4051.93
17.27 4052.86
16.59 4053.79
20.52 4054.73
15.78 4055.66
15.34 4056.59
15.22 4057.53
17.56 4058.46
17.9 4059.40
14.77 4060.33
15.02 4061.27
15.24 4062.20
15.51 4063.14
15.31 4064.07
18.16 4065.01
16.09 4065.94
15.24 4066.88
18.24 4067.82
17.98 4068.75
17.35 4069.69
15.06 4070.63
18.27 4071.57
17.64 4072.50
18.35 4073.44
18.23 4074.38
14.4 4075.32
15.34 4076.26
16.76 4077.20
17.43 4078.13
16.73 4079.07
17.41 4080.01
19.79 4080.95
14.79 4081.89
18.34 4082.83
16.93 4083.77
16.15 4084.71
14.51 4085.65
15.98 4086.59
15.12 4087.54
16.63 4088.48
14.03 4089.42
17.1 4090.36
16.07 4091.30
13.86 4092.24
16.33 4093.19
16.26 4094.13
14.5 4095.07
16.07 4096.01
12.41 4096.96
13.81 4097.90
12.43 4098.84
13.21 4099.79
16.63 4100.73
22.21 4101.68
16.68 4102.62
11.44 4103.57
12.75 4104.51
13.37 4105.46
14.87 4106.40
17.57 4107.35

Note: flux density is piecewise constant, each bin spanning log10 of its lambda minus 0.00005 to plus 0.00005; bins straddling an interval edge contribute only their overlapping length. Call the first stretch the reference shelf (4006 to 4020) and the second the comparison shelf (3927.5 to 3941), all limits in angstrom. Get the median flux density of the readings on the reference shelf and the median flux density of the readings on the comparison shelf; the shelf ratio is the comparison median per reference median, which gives 0.75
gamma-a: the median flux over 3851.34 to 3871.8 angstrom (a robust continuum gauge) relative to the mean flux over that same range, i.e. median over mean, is 0.99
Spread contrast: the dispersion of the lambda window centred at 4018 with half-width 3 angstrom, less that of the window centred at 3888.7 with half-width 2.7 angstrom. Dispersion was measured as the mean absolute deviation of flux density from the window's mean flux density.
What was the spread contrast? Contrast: 0.6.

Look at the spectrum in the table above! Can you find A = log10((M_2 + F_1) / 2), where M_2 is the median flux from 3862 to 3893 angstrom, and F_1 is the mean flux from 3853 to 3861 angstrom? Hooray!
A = 1.21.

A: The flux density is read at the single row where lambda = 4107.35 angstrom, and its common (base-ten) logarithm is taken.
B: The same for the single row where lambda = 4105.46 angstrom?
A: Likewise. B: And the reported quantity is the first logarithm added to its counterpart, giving 2.37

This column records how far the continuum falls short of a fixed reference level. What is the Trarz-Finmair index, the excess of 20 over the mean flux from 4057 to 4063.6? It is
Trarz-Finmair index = 4.1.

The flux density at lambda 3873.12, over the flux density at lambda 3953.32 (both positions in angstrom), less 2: -1.15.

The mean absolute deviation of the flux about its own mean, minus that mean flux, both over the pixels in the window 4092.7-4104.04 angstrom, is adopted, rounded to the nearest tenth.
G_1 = -13.0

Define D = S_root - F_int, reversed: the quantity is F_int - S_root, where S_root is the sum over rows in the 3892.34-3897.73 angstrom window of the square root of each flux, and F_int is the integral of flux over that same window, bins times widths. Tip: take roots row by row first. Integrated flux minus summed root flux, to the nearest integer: 53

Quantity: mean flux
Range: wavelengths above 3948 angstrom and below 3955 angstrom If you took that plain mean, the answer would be 16.0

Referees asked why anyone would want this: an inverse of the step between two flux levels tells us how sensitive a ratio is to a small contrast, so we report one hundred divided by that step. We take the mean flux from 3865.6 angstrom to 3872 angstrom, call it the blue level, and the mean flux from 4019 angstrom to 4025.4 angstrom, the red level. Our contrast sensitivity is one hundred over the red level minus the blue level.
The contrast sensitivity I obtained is 86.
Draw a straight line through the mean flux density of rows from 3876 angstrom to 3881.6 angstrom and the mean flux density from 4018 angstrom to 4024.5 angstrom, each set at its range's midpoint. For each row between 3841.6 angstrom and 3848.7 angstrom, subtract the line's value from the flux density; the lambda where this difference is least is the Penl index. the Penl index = 3843.81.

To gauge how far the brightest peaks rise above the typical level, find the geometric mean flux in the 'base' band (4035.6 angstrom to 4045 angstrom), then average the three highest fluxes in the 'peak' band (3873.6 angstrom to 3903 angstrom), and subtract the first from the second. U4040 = 1.8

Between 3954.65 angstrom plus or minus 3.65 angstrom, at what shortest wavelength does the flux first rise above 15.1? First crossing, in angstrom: 3951.50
